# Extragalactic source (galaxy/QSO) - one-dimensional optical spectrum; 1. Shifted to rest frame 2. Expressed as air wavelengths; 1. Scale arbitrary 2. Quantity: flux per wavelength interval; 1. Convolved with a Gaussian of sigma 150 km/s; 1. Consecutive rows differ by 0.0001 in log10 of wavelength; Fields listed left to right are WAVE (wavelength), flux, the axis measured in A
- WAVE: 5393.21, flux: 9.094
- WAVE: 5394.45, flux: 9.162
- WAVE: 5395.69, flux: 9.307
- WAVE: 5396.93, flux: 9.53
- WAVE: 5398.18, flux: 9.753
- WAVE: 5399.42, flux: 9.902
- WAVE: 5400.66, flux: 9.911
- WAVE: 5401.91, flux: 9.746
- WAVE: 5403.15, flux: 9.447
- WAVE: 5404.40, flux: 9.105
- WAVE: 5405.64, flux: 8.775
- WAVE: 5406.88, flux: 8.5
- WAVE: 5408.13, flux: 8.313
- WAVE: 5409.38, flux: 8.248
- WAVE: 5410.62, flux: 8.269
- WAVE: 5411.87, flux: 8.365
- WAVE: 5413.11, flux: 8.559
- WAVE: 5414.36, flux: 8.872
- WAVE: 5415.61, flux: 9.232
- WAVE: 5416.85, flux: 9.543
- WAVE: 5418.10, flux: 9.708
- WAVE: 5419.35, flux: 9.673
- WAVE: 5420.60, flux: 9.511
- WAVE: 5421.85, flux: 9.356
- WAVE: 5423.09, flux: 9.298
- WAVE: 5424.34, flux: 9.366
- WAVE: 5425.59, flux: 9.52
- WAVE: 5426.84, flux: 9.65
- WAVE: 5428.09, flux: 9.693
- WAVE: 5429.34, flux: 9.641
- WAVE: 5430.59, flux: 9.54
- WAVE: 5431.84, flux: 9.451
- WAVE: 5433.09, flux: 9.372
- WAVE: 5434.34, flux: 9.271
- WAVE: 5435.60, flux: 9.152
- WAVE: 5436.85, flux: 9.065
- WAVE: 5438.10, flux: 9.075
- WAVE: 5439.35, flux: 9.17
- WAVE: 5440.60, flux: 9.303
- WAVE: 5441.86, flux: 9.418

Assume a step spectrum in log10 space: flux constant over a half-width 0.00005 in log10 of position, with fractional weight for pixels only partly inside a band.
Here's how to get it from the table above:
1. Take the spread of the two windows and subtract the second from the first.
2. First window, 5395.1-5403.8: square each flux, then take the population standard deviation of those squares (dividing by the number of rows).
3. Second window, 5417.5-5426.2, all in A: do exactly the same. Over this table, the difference 1.3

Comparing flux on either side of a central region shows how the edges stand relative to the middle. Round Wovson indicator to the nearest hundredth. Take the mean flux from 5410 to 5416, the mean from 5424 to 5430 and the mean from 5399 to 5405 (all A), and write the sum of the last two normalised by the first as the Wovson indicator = 2.22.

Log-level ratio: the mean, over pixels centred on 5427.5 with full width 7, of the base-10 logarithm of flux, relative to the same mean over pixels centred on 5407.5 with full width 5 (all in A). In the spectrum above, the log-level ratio 1.06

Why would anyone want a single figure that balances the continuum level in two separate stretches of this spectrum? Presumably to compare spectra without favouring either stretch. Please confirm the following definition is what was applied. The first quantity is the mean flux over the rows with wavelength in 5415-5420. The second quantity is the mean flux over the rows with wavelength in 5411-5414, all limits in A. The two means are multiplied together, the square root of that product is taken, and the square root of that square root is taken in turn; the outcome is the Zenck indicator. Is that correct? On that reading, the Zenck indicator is 3.00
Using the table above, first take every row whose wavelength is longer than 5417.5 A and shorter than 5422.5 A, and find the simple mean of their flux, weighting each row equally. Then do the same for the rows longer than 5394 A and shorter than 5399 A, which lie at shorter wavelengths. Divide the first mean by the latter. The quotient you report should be 1.01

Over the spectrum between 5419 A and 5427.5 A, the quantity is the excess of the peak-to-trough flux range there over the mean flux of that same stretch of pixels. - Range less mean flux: -9.1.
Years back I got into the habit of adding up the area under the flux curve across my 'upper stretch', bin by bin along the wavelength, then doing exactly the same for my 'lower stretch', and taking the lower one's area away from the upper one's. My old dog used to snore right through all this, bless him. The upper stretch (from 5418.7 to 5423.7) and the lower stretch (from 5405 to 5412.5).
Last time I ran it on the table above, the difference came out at -16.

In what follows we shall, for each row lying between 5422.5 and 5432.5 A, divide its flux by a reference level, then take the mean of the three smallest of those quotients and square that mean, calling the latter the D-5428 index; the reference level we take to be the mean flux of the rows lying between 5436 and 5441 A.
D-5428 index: 1.05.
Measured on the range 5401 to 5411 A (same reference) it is 0.82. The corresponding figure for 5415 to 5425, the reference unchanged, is 1.03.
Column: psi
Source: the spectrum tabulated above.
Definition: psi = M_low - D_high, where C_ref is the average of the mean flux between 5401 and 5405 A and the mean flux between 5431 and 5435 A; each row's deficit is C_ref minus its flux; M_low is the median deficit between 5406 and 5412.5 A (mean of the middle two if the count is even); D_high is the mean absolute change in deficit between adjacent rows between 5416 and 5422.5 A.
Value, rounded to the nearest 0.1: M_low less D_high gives 1.0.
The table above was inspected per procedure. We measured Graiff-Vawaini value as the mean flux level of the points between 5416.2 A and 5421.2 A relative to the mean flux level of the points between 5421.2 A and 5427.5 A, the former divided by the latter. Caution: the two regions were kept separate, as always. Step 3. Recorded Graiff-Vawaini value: 1.02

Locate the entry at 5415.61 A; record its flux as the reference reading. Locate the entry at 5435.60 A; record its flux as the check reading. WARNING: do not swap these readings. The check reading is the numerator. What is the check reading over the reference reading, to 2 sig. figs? 0.99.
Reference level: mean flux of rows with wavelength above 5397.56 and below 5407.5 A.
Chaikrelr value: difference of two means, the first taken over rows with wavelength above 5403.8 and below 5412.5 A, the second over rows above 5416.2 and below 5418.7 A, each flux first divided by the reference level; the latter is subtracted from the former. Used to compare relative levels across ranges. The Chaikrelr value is -0.12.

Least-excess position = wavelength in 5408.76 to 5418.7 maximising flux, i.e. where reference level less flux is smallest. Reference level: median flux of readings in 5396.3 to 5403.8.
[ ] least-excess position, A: 5418.10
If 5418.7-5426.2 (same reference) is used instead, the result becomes 5419.35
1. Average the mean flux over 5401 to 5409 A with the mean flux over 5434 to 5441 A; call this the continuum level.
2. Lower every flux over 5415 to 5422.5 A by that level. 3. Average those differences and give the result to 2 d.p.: 0.43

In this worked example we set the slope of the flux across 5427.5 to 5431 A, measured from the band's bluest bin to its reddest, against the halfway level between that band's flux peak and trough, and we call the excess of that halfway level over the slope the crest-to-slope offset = 9.68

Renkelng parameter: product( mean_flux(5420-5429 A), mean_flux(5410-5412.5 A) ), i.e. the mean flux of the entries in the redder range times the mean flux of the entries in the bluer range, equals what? 79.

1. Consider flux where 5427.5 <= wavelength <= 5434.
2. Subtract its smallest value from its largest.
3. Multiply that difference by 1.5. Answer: 0.48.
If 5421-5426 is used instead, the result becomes 0.33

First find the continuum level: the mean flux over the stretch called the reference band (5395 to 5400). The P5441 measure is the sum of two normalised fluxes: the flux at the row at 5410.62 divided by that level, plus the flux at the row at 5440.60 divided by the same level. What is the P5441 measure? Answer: 1.83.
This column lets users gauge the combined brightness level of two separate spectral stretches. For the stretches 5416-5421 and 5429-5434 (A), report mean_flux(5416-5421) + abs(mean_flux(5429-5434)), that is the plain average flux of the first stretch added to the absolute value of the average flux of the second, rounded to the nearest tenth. 19.1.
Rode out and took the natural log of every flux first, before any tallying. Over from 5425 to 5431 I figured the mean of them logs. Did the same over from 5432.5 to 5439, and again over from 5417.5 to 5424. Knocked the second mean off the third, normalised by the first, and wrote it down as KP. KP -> 0.015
